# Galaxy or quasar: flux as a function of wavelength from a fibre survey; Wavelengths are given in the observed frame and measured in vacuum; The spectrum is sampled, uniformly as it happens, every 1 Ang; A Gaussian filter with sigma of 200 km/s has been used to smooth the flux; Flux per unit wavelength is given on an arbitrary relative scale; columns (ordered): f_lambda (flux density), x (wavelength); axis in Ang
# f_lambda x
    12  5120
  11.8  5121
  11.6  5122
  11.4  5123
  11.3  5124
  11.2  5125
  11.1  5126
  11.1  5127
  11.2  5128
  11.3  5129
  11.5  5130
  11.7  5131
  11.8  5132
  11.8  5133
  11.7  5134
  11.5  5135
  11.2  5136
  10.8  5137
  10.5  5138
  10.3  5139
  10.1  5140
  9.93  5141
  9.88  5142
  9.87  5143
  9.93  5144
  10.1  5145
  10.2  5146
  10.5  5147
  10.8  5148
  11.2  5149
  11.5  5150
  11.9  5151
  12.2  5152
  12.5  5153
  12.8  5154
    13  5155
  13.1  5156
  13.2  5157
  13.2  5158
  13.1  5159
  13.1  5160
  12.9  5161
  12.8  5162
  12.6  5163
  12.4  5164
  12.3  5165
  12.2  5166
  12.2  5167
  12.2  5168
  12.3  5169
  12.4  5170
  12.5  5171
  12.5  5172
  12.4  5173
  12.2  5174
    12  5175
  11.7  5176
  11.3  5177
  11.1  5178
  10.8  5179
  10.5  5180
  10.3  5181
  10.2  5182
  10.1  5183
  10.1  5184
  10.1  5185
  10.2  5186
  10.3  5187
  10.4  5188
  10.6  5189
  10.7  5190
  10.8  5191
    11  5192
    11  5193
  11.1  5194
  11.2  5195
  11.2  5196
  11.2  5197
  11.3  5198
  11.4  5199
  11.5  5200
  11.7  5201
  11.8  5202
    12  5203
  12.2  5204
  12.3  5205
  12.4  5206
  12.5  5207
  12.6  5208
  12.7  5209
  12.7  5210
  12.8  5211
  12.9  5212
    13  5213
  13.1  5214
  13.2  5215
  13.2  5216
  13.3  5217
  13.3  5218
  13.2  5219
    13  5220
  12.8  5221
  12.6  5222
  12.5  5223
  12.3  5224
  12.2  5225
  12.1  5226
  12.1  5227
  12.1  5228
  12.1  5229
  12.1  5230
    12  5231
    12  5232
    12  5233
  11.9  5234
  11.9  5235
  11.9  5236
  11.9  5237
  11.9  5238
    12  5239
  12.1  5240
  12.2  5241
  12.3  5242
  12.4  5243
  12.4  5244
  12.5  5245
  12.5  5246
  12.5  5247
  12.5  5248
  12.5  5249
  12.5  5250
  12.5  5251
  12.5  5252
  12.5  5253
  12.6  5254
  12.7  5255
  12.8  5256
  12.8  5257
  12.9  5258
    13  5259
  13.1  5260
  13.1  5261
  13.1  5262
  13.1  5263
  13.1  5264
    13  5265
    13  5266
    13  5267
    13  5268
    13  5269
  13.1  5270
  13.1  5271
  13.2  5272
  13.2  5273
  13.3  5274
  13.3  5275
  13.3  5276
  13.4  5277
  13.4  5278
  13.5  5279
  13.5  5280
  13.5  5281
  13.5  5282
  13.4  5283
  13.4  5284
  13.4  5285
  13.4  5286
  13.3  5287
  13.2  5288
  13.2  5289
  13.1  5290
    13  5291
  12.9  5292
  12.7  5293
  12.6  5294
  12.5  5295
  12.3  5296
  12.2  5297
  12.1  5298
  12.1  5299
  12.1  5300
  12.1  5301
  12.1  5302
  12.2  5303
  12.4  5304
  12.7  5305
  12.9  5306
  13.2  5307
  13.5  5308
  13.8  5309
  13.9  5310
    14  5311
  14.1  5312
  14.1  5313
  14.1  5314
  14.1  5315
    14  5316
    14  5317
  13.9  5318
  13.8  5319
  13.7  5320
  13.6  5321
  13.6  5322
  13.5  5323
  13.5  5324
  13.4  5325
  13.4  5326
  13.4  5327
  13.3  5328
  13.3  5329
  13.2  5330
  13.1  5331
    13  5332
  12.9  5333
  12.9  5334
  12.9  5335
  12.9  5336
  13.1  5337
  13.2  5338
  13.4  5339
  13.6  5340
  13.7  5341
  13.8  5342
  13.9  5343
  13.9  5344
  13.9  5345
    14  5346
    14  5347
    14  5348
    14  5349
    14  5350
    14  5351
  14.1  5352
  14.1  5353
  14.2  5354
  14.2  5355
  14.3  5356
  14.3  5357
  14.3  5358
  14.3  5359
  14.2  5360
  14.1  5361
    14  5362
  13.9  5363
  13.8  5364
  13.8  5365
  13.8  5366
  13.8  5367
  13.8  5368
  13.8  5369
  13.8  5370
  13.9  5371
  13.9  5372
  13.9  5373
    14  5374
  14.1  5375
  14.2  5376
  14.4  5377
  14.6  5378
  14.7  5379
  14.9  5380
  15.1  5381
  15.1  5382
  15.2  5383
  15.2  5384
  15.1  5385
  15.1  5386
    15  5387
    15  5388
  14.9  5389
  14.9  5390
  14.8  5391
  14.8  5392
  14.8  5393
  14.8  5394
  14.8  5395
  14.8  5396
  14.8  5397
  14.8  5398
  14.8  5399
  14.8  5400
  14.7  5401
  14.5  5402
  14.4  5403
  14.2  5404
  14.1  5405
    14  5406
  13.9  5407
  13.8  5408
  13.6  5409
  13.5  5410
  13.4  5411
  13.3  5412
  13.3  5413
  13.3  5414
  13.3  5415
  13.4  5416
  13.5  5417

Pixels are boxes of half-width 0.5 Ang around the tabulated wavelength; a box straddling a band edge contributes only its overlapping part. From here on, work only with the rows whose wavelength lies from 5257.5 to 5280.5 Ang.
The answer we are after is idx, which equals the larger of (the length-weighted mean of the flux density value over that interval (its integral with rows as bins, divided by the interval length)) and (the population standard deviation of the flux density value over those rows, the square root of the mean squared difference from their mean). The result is 13.2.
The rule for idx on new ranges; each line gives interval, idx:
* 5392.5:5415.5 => 14.2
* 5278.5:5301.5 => 12.9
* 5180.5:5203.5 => 10.9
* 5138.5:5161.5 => 11.5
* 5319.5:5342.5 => 13.3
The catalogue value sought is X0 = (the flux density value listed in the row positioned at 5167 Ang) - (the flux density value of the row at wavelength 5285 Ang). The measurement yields -1.2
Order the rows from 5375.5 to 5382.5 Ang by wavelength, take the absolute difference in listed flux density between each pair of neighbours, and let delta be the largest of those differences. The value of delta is 0.20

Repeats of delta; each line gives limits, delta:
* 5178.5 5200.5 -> 0.30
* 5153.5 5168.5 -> 0.20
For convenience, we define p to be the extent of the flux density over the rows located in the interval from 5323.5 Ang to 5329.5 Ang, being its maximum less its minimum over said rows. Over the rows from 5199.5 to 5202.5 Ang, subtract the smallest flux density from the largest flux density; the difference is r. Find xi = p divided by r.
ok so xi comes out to 0.7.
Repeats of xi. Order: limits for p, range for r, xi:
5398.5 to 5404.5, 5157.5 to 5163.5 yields 1.0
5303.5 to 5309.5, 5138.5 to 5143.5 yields 3.3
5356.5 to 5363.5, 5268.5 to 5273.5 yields 2.0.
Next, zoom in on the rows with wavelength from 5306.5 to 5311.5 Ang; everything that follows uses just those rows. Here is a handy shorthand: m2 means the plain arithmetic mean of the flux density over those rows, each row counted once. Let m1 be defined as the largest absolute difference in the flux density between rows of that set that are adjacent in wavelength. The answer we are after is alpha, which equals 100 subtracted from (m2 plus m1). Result -86.0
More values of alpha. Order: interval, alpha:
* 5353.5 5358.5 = -85.6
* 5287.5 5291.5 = -86.8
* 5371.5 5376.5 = -85.9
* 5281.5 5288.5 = -86.5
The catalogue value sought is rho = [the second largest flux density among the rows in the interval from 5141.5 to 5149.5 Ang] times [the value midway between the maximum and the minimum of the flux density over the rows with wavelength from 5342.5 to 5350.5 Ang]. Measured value 151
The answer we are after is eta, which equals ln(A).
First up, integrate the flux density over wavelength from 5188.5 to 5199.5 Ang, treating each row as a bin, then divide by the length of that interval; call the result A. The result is 2.40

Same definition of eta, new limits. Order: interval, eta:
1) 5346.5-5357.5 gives 2.65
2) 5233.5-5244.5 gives 2.49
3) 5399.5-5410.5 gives 2.65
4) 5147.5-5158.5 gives 2.51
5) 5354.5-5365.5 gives 2.65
